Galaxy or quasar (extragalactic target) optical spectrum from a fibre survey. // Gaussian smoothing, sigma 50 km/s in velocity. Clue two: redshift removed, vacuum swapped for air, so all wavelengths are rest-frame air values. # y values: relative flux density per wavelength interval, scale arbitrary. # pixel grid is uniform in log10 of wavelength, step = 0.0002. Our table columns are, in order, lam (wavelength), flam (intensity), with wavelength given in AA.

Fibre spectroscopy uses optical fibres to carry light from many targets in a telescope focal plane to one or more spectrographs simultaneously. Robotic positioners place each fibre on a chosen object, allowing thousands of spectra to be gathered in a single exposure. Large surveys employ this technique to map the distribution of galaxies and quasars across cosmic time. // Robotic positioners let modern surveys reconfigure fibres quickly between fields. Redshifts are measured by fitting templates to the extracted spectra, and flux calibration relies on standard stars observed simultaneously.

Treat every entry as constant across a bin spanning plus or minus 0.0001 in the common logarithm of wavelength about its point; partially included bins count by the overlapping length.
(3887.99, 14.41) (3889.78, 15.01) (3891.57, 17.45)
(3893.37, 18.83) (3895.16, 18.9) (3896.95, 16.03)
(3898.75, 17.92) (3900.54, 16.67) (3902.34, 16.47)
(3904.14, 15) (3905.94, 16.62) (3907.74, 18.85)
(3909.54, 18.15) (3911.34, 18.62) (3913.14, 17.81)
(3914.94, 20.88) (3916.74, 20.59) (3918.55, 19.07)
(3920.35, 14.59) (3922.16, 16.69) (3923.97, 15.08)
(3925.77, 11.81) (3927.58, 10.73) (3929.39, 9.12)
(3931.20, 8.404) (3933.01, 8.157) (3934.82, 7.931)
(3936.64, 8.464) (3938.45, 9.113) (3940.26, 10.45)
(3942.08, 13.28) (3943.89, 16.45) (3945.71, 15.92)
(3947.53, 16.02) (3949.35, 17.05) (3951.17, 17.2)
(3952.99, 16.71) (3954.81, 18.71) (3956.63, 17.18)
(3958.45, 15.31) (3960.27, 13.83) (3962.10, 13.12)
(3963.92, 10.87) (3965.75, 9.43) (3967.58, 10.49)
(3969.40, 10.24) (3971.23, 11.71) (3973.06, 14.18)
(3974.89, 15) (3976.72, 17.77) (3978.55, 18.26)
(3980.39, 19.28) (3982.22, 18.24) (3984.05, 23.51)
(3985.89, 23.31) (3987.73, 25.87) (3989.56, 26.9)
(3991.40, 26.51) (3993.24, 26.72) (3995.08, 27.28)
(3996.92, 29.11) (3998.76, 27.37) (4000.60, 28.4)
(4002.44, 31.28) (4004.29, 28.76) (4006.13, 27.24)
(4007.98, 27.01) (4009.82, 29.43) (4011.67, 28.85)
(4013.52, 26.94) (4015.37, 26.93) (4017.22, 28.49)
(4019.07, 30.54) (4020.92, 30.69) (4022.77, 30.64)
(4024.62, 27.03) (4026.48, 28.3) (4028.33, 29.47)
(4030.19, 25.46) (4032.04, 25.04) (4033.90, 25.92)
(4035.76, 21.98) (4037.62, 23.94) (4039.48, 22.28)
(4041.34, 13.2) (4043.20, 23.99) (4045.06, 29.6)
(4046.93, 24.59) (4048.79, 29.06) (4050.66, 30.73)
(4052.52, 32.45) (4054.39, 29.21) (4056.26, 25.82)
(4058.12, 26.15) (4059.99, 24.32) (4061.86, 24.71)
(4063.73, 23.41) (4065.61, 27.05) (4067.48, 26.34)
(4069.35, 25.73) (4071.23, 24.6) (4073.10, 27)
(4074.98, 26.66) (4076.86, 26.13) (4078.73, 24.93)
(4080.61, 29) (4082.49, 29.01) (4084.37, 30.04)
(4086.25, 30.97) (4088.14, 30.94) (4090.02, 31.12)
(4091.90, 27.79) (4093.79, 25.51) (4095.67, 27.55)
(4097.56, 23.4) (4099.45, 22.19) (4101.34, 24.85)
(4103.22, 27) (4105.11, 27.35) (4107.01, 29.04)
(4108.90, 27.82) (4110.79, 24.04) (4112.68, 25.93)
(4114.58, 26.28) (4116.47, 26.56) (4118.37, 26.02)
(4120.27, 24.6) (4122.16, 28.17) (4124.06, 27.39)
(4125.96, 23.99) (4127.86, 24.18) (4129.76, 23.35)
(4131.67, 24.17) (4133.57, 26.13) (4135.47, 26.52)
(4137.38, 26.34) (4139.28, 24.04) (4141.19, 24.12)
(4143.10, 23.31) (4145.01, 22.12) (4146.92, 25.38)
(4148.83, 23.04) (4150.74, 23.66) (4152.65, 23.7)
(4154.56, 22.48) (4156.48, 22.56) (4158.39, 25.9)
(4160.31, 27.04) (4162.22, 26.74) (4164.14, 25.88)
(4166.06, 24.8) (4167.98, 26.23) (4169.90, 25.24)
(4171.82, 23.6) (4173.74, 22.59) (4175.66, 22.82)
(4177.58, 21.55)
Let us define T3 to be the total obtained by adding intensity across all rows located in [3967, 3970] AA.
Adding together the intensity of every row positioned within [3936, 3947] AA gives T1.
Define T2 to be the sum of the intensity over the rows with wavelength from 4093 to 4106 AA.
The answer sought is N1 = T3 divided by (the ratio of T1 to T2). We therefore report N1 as 50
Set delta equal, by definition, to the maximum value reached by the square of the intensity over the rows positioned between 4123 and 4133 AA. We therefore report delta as 750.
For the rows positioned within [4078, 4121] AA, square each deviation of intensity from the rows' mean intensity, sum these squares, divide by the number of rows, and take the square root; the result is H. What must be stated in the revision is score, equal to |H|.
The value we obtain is 2.4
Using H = 2.4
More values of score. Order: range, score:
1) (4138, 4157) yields 0.9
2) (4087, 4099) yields 2.8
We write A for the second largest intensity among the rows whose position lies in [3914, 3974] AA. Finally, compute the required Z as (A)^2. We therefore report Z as 424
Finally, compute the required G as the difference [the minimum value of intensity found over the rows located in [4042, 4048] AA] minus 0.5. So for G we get 23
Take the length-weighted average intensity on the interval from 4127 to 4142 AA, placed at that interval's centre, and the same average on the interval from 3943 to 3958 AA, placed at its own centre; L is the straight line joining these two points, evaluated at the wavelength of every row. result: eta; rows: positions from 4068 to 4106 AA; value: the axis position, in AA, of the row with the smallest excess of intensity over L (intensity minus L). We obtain 4099.45 AA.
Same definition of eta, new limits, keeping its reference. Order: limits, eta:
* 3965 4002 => 3965.75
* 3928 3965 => 3934.82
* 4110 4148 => 4145.01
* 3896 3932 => 3931.20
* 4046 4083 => 4063.73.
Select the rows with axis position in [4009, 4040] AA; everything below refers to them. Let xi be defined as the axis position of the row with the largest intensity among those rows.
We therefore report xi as 4020.92 AA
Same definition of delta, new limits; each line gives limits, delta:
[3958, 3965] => 234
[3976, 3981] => 372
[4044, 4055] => 1053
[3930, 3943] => 176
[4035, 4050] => 876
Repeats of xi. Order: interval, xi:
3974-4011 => 4002.44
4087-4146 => 4090.02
